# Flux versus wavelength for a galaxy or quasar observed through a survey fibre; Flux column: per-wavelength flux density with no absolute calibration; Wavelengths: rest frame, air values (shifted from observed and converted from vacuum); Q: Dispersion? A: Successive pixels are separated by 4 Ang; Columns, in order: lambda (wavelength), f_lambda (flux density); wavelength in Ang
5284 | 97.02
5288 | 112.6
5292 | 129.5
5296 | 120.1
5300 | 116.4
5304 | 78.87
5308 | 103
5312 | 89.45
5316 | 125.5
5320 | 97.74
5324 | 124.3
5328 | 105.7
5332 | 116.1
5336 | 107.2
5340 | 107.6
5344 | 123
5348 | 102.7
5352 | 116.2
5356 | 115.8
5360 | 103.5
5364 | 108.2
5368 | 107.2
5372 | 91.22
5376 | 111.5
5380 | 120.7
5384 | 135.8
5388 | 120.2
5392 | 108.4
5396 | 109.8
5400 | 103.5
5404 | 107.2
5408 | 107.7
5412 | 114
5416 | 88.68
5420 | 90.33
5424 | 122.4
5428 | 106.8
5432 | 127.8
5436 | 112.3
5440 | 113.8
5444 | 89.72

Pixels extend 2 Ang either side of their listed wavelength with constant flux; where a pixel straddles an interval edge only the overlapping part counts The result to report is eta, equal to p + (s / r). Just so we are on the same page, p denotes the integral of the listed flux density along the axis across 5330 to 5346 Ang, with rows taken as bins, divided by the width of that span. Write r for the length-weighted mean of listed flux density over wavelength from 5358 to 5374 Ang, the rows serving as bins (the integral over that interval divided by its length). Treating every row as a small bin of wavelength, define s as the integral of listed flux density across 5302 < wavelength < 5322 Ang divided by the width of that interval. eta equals 114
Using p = 113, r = 103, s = 99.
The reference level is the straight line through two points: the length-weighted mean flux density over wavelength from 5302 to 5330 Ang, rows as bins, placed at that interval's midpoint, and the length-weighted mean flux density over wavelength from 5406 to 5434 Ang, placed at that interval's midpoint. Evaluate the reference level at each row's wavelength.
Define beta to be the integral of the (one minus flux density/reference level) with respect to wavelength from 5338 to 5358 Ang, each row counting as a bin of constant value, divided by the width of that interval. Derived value -0.077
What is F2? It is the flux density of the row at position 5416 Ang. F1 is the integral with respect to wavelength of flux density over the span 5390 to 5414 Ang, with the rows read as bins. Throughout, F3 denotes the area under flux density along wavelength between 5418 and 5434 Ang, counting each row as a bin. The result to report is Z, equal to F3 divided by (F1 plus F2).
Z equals 0.66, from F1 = 2602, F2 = 88.68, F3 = 1789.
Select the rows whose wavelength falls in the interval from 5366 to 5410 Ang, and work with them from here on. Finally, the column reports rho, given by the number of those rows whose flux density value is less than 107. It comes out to 2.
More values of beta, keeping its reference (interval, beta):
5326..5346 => -0.072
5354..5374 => 0.005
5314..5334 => -0.096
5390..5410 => 0.000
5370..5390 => -0.089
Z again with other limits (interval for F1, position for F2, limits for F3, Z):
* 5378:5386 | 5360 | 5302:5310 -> 0.64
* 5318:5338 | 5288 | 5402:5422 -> 0.88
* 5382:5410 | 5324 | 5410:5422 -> 0.36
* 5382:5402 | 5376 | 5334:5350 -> 0.73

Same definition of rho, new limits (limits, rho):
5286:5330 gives 5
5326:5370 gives 3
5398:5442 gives 4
